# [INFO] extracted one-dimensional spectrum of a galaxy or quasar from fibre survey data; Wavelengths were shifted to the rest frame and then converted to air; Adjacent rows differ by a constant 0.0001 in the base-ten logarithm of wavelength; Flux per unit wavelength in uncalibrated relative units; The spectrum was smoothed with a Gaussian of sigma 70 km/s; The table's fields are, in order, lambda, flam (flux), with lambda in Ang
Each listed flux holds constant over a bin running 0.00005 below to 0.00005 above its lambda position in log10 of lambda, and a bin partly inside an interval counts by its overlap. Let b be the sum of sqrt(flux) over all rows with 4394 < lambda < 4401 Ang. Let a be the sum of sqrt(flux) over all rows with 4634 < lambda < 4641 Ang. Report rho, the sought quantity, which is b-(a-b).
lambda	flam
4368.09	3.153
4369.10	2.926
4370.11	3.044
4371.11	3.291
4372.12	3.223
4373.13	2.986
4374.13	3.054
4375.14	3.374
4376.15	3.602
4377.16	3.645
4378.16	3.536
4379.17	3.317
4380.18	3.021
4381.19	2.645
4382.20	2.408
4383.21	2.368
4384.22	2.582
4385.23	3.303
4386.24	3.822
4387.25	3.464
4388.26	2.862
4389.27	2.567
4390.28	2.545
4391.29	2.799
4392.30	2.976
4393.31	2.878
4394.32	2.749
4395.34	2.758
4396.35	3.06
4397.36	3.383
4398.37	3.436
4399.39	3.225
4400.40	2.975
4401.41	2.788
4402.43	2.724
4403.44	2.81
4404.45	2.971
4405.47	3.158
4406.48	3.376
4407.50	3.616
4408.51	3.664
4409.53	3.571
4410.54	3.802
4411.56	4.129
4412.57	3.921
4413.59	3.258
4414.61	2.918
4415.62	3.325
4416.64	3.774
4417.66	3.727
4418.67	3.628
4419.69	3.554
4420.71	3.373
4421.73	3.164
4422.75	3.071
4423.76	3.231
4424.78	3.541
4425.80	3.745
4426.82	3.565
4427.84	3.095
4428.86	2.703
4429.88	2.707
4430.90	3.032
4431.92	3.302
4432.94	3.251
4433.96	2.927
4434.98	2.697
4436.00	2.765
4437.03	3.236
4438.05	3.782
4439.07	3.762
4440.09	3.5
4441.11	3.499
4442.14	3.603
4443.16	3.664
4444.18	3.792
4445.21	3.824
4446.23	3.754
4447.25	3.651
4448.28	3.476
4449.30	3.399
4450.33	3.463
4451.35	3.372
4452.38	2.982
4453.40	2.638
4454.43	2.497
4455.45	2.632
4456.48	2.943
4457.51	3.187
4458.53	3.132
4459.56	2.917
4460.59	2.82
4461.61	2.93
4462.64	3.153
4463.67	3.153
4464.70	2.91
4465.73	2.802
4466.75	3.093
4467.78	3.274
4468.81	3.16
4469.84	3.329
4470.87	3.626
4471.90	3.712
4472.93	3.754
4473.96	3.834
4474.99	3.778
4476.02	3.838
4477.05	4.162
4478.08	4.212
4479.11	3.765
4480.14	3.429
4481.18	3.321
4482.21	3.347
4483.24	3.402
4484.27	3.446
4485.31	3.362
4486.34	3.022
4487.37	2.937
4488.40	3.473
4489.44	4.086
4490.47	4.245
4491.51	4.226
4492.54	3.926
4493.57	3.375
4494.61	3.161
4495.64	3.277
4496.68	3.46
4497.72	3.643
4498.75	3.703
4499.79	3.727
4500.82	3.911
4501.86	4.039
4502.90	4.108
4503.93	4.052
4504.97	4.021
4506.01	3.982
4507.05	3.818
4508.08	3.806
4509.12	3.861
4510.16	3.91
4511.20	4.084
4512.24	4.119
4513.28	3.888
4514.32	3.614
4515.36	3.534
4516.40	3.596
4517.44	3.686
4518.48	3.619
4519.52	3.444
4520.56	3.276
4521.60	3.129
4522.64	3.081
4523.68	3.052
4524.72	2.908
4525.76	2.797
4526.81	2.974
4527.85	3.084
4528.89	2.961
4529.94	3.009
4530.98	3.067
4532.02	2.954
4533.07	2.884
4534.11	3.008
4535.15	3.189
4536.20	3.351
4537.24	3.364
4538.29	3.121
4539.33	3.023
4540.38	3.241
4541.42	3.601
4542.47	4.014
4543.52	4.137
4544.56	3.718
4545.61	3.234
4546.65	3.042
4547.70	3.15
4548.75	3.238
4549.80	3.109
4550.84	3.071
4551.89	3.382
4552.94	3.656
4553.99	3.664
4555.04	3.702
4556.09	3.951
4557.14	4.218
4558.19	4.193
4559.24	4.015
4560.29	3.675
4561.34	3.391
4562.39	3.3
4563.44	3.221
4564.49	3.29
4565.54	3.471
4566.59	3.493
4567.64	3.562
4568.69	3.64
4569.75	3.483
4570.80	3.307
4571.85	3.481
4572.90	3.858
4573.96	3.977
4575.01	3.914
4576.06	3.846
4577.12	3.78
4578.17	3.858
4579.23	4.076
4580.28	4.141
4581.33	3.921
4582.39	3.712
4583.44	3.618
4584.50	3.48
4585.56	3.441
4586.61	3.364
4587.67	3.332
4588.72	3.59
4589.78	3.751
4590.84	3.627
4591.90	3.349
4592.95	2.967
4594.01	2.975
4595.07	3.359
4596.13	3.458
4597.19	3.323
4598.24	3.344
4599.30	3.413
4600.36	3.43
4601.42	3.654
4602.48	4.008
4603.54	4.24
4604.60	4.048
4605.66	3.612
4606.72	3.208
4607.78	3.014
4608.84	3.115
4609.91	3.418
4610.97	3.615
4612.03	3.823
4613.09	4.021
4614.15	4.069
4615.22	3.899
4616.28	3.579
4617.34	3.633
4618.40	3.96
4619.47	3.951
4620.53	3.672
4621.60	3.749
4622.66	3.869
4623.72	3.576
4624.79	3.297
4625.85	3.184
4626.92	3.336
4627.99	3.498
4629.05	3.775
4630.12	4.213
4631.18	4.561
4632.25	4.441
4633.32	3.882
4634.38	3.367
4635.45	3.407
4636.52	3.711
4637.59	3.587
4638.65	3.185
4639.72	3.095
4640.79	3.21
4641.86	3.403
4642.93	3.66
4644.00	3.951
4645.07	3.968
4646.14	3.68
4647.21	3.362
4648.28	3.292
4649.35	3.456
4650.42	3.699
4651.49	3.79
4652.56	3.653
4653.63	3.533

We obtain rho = 11.7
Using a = 12.8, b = 12.3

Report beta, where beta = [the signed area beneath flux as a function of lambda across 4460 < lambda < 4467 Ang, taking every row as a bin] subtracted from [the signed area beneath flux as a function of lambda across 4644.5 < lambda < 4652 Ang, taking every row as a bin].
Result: 6.2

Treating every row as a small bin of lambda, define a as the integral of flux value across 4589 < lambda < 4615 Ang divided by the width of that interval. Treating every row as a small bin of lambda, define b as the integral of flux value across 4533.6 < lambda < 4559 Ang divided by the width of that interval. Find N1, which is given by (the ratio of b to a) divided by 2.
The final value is 0.492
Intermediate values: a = 3.54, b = 3.48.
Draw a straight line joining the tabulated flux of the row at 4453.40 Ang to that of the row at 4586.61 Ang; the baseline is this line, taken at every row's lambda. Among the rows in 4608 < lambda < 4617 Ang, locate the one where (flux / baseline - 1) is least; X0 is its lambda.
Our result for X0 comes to 4608.84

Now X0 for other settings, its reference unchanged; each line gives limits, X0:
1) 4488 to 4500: 4494.61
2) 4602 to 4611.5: 4607.78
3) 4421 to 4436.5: 4434.98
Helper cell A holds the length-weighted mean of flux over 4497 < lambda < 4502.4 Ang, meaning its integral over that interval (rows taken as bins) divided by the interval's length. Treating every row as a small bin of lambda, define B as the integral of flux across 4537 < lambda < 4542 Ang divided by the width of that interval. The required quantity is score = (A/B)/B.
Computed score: 0.354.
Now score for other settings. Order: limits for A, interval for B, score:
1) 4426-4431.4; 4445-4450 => 0.236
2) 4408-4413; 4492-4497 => 0.322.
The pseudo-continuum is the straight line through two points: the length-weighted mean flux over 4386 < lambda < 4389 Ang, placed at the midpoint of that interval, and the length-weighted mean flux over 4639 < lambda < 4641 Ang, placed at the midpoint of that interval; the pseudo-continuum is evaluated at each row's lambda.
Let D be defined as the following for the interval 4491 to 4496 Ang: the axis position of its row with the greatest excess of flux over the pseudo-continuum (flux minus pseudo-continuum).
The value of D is 4491.51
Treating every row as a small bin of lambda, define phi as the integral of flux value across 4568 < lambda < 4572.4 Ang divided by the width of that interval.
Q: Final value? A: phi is 3.48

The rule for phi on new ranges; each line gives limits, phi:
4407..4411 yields 3.67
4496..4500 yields 3.61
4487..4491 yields 3.71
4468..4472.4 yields 3.44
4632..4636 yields 3.73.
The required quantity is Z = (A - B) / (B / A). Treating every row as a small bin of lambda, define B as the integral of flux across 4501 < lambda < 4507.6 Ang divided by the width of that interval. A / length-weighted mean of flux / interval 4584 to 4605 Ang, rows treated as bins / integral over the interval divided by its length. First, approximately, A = 3.50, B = 4.00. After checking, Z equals -0.4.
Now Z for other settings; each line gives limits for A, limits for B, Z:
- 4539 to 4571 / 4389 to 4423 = 0.3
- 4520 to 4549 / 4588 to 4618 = -0.3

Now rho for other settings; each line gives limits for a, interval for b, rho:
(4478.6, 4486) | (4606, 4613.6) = 13.0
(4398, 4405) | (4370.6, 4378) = 13.4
